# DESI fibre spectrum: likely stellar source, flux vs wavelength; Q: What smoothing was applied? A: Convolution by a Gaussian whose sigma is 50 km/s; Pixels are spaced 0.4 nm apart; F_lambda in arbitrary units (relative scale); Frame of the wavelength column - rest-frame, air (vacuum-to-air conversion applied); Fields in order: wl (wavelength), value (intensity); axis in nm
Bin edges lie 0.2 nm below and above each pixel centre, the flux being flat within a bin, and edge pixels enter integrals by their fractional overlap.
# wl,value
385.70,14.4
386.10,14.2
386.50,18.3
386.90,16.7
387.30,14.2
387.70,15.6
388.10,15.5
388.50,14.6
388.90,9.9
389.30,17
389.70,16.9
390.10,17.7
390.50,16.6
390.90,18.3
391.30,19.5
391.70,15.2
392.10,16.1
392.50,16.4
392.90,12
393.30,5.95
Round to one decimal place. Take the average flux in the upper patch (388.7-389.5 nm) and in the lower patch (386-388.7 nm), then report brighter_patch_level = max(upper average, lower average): 15.6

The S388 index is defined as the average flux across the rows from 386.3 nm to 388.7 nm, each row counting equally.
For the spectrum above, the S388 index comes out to 15.8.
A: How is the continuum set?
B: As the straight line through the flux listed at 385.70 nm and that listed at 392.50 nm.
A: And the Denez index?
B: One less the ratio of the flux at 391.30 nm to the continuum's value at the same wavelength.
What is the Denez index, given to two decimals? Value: -0.22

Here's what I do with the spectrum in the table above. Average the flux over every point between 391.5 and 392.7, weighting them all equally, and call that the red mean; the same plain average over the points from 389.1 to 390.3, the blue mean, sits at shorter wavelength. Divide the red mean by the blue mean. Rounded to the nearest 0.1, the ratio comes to 0.9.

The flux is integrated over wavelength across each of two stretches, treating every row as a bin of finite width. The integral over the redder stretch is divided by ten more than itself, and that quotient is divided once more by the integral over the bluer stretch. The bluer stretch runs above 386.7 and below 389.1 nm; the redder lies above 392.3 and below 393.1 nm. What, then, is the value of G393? 0.015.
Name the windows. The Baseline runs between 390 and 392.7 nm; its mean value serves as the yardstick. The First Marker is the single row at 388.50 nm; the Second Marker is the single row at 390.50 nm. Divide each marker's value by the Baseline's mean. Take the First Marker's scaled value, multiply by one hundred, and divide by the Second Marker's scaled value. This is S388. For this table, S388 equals 88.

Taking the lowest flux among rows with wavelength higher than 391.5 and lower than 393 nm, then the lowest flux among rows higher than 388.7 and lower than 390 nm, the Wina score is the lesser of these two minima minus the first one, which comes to -2.1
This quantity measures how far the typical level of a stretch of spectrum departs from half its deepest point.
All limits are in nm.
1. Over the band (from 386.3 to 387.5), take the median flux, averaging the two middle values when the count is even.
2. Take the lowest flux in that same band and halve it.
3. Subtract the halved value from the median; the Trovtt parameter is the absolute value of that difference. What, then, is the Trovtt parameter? 9.6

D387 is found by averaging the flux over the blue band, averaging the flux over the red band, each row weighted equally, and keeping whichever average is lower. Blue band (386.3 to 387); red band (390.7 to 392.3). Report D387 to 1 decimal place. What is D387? 17.3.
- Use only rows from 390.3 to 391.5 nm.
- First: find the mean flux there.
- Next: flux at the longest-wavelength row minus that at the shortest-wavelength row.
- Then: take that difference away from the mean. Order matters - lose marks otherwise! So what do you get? 15.2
